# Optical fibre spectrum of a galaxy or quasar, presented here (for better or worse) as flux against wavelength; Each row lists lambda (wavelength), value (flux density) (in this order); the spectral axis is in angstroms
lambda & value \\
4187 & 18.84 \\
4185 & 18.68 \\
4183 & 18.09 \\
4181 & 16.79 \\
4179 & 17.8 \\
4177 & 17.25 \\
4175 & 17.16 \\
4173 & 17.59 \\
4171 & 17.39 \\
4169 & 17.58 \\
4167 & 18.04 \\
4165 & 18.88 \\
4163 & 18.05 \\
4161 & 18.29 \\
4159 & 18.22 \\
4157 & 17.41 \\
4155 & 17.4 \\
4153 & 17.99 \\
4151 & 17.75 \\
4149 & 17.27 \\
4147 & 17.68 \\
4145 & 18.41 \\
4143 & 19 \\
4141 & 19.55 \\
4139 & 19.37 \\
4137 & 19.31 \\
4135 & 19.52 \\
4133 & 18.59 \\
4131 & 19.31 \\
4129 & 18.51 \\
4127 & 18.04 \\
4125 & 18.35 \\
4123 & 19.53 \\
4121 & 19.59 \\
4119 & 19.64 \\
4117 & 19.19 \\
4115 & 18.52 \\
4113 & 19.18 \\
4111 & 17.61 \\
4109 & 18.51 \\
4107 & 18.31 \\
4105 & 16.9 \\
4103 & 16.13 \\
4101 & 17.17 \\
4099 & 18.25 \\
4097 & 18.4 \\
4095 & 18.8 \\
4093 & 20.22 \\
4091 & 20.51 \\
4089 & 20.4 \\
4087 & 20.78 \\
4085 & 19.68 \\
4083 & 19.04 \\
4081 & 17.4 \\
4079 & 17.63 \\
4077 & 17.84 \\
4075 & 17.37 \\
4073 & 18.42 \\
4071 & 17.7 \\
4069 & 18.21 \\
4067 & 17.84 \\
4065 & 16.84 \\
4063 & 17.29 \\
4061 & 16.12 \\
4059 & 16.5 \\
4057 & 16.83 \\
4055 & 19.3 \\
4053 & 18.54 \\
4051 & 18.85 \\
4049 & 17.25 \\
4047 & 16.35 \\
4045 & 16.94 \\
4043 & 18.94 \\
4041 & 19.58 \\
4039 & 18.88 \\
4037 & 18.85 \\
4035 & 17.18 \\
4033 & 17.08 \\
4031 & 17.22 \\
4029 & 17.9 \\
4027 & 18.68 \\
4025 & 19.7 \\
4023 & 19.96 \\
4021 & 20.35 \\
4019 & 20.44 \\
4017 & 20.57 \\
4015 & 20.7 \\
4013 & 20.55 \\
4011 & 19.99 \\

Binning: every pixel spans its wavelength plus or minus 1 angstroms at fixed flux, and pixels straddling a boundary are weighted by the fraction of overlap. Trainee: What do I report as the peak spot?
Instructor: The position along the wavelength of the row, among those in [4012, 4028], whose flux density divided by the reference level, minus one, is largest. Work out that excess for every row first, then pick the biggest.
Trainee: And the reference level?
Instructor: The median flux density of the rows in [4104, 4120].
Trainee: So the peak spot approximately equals 4015 angstroms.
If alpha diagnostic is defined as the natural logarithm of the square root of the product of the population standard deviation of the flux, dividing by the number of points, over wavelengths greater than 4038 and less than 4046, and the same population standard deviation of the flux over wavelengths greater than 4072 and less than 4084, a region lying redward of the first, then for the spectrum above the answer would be -0.3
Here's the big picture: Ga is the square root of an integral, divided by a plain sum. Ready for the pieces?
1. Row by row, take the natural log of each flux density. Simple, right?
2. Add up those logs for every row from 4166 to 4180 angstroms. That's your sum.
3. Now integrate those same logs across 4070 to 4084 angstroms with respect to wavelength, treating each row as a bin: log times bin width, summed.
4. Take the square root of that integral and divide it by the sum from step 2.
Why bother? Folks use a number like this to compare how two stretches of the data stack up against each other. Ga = 0.317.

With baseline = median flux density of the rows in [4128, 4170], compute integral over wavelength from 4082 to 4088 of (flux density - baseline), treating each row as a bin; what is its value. 9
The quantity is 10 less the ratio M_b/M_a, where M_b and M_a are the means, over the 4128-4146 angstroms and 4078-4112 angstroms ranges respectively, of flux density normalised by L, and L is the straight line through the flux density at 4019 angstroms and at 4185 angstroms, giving 8.95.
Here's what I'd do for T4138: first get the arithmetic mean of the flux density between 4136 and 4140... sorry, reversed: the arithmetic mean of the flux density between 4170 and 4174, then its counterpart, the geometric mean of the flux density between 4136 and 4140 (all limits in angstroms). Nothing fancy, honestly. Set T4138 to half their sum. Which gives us 18.4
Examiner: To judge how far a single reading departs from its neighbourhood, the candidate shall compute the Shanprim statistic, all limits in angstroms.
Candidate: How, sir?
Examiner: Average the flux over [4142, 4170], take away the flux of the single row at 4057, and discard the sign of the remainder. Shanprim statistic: 1.17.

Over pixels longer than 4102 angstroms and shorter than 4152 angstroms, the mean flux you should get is 18.6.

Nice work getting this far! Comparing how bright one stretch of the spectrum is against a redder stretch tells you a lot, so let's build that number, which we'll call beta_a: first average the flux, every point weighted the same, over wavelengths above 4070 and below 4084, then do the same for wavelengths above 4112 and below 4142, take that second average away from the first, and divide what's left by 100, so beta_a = -0.012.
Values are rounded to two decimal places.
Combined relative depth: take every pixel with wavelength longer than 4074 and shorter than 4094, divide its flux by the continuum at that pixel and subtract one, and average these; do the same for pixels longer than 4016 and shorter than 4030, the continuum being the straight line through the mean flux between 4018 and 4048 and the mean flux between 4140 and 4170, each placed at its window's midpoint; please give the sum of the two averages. 0.10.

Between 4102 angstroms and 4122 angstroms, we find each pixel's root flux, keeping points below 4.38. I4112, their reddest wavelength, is 4115 angstroms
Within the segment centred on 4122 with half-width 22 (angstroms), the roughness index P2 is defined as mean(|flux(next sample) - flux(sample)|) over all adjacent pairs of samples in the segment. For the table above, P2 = 0.63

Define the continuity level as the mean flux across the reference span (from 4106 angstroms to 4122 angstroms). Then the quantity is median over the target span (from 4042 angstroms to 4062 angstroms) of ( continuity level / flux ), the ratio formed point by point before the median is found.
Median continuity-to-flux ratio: 1.10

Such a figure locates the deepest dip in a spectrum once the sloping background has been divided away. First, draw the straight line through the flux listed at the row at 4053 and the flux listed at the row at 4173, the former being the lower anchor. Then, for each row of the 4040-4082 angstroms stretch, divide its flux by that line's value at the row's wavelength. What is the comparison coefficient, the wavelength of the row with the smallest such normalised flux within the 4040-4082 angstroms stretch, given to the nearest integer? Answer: 4061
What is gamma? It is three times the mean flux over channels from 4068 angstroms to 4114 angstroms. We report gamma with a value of 55.4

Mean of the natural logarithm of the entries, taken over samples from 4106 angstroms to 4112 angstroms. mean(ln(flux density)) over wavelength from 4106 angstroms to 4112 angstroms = 2.90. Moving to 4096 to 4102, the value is 2.89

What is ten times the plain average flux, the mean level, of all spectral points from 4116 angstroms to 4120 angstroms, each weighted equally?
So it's 194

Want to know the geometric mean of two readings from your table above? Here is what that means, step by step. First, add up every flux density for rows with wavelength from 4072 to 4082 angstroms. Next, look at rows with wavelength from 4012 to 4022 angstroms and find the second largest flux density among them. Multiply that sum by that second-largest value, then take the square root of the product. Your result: 42.7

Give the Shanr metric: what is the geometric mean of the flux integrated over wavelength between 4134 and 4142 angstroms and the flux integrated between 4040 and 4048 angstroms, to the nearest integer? 149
